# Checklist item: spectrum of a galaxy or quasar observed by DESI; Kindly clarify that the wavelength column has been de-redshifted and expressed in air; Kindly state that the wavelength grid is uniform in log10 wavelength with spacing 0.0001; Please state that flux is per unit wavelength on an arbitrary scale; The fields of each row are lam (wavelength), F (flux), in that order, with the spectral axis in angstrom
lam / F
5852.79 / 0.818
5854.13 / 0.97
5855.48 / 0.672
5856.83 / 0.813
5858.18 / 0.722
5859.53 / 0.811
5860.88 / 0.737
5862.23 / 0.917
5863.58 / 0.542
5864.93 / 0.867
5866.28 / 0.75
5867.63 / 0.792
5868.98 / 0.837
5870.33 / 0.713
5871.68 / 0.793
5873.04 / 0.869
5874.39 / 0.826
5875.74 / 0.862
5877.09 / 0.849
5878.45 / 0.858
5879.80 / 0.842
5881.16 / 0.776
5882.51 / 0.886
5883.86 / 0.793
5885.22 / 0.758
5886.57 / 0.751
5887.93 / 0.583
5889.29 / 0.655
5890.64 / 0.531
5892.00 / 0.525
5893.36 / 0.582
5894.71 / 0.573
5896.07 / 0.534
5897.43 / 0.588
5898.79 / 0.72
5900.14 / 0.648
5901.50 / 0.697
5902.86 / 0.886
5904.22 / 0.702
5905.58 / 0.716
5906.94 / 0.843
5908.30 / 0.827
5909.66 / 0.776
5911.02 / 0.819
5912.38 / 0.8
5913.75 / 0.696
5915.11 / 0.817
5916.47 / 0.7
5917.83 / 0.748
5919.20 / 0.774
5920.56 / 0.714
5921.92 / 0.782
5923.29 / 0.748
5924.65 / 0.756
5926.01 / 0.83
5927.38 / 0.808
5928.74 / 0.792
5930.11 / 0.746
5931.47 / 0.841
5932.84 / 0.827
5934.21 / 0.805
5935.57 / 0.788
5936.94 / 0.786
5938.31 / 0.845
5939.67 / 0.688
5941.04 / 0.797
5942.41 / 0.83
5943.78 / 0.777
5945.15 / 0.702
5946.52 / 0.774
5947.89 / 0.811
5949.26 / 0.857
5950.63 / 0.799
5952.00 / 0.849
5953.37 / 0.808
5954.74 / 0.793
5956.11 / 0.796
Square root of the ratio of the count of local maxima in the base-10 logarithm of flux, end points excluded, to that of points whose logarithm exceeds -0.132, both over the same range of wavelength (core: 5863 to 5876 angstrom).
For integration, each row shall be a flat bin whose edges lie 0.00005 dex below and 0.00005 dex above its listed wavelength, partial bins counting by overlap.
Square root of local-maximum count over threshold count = 0.61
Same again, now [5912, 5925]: 0.65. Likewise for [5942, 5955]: 0.47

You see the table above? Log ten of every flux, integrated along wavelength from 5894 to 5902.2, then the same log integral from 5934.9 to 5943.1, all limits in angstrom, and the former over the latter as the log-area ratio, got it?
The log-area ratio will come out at 2.0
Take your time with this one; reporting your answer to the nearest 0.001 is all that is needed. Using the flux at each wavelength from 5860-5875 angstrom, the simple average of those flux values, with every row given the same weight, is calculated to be 0.786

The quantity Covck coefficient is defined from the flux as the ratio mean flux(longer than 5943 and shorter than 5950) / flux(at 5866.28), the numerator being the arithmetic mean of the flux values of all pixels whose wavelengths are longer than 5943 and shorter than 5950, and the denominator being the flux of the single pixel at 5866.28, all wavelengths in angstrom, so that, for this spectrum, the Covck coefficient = 1.05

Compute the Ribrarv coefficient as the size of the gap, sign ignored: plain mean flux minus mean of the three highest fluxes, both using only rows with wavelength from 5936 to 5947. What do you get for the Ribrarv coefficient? 0.049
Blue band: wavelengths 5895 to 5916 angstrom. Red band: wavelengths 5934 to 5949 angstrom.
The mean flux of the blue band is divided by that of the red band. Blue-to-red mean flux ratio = 0.94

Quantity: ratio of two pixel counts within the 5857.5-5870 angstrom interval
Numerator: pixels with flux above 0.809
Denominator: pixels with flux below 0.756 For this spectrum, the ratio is 1.00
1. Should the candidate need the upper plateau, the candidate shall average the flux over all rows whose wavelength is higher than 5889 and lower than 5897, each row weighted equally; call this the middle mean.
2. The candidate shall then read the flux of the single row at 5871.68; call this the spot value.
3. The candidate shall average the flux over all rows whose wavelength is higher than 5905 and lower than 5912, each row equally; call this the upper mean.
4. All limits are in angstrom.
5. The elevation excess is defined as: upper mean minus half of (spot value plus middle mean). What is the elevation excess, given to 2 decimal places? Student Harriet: 0.12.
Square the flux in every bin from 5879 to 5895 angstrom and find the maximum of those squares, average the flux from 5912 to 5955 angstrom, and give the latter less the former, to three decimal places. -0.001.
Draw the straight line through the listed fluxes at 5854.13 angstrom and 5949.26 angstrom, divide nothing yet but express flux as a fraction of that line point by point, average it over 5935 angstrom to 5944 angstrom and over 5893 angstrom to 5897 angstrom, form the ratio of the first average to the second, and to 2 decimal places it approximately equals 1.48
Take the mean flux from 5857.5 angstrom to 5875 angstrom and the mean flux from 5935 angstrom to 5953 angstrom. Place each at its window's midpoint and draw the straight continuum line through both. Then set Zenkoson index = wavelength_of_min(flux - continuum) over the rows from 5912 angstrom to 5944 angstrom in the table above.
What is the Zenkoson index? 5939.67 angstrom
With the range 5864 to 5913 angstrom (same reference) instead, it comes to 5892.00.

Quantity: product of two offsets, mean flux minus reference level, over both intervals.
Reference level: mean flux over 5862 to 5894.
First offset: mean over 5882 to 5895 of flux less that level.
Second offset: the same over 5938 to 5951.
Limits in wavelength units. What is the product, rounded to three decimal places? -0.003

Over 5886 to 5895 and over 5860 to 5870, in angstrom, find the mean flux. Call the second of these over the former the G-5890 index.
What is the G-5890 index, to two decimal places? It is 1.30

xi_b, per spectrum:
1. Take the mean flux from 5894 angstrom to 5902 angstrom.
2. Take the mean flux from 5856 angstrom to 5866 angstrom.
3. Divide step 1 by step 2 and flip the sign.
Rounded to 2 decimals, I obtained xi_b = -0.81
